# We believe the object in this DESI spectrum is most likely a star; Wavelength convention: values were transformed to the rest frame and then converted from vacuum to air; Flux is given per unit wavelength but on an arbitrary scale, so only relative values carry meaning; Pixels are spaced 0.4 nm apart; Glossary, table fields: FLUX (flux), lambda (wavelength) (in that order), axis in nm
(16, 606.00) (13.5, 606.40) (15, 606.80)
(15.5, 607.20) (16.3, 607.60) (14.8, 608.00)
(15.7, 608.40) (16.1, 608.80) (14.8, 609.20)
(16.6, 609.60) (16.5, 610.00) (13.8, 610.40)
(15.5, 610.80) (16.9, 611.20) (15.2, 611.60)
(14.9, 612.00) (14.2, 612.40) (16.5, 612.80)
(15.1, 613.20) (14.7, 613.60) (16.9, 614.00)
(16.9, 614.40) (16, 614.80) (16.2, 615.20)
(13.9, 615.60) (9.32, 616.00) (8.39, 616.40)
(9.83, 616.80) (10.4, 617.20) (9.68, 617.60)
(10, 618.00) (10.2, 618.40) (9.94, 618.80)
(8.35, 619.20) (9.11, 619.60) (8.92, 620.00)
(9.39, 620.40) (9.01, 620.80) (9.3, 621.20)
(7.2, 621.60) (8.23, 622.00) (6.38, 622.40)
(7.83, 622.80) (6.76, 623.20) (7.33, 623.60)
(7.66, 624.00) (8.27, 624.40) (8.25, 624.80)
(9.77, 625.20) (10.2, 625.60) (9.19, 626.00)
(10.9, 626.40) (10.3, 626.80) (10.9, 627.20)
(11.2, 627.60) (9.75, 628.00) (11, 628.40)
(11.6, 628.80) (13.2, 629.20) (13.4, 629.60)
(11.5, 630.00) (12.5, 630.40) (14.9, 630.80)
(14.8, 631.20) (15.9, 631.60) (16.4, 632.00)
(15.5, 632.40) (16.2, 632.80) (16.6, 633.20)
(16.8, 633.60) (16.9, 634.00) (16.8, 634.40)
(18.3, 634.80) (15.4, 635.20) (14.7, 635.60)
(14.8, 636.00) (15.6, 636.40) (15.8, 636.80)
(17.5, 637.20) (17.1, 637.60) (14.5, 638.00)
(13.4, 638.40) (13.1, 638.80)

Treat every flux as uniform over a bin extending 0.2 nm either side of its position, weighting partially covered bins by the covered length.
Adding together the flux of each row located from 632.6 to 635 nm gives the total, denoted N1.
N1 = 102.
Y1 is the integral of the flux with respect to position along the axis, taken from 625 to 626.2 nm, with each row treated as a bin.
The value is 12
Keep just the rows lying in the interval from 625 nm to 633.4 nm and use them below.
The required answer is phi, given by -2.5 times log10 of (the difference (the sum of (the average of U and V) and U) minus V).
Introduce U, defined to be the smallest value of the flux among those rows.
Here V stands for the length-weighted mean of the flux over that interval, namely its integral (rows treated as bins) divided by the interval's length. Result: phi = -2.2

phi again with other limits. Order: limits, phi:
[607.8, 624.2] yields -1.4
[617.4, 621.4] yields -2.2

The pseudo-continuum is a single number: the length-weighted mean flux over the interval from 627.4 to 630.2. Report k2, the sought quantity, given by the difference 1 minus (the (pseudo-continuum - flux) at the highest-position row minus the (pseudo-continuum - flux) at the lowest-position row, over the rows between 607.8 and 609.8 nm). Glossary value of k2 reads 2.8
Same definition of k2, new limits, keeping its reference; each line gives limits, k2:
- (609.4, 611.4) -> 1.3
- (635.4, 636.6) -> 1.9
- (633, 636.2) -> -0.8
